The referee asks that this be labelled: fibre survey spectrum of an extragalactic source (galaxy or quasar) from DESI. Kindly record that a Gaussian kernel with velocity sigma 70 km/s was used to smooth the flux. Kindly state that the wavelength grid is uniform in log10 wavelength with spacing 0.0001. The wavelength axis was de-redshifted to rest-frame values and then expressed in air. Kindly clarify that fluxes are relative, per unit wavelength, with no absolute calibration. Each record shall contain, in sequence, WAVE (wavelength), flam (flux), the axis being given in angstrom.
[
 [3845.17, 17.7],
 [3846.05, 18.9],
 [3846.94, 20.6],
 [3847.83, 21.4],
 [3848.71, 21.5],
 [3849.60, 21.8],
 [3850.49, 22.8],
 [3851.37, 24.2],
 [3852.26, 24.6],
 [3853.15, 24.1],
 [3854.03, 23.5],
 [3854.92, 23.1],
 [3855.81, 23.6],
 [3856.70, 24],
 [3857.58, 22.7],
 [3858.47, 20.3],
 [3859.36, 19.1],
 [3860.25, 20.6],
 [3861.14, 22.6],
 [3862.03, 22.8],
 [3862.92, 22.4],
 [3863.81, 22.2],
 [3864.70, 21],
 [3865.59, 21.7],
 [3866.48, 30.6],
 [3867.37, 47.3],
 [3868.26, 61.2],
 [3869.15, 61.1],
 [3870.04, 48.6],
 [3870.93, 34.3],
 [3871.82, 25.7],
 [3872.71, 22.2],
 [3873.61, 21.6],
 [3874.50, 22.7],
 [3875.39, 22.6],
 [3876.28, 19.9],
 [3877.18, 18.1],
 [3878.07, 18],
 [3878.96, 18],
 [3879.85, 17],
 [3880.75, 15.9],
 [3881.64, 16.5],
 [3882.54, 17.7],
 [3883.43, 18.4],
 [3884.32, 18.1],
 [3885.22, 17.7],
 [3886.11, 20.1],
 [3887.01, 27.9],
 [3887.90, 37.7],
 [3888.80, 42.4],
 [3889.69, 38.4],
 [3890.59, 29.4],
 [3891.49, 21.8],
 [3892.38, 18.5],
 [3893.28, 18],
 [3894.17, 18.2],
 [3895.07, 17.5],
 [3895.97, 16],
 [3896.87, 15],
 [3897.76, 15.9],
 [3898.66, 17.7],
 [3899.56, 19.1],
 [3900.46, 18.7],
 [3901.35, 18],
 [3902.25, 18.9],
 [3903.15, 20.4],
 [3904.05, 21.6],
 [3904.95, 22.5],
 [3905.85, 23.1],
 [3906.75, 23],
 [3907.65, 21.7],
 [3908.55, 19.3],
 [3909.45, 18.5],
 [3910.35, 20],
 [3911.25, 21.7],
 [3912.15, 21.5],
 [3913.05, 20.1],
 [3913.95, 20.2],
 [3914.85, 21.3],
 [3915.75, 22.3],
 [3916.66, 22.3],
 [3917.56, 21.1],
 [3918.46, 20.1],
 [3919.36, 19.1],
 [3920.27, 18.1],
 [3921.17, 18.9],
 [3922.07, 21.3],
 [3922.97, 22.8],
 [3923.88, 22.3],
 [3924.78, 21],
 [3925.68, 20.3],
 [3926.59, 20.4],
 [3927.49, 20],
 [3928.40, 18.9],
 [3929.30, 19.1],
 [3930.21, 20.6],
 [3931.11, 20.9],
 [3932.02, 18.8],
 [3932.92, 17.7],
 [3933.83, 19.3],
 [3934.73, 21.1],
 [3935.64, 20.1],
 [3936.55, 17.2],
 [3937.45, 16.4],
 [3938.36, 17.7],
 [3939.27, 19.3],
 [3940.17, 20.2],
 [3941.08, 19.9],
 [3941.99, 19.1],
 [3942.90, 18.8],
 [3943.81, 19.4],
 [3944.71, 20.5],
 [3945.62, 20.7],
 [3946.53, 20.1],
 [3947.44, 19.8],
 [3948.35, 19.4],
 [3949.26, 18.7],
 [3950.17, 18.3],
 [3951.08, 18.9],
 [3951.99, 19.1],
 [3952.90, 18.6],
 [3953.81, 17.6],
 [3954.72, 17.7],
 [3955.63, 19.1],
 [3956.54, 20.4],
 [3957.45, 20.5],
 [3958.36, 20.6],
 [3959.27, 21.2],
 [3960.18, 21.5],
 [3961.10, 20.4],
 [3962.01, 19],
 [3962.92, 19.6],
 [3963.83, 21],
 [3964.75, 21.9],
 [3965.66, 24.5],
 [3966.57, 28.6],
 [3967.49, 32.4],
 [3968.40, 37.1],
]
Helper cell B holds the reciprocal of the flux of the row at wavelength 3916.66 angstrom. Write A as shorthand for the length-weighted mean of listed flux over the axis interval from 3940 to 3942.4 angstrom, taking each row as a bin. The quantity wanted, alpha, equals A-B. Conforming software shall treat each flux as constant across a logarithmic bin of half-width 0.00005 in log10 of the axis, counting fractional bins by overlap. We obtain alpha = 19.6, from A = 19.6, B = 0.045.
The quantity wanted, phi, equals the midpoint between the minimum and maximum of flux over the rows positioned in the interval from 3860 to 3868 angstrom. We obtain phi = 34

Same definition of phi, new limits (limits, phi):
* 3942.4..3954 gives 19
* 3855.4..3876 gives 40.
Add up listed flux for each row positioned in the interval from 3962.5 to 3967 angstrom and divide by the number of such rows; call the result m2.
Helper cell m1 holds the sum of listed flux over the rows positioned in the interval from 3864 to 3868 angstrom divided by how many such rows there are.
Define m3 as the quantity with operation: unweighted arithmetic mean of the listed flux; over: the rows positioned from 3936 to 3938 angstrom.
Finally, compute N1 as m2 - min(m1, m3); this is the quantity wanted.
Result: 6.3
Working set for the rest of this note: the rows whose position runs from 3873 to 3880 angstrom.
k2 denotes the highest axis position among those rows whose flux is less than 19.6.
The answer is 3879.85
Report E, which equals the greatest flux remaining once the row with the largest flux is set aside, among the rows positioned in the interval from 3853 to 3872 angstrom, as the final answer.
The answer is 61.1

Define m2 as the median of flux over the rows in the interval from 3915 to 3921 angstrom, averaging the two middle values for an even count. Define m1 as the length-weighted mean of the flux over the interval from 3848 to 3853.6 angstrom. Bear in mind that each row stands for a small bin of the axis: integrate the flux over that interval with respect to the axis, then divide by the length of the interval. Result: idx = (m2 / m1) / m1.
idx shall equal 0.039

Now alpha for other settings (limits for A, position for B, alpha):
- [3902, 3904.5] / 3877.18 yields 20.3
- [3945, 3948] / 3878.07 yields 20.1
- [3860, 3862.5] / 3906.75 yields 22.0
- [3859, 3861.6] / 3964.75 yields 20.8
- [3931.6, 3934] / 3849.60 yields 18.5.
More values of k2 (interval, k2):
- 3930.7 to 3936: 3933.83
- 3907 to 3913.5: 3909.45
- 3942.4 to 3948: 3943.81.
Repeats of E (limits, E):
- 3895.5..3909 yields 23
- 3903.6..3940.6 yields 23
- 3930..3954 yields 20.9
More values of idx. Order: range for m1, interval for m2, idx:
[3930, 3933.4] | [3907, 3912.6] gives 0.055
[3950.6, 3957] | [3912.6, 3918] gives 0.060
